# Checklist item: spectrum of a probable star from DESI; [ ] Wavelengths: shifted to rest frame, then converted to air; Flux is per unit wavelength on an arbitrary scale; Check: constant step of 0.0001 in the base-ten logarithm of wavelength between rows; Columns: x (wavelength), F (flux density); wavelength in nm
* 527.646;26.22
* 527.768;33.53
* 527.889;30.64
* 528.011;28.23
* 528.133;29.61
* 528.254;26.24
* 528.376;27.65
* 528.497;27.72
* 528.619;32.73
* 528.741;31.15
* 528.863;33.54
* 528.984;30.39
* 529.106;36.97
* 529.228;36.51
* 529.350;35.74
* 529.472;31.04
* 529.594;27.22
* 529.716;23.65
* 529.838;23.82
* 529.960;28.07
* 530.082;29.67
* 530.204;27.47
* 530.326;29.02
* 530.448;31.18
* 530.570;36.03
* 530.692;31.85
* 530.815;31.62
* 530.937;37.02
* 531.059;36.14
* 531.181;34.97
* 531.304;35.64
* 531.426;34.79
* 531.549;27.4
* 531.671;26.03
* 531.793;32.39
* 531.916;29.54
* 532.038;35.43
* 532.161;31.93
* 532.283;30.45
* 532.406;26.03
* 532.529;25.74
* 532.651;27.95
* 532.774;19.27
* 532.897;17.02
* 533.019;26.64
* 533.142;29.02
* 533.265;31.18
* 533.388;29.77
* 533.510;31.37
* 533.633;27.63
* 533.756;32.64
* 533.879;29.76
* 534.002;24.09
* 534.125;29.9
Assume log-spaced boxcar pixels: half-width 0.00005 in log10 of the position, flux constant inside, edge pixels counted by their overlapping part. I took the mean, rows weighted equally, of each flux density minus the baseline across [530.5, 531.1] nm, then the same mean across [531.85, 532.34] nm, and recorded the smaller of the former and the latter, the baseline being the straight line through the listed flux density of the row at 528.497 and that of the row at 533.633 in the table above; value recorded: 4.2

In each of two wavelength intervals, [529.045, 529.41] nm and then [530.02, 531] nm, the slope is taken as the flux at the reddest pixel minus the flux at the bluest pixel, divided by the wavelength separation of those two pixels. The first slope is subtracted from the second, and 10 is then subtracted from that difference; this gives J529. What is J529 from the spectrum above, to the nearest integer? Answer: 4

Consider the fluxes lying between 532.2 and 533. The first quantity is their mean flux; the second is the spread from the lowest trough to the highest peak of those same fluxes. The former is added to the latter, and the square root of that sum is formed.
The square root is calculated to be 6.2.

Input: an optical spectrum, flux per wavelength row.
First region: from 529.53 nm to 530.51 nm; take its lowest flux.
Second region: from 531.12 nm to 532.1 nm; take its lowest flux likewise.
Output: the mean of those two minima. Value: 24.8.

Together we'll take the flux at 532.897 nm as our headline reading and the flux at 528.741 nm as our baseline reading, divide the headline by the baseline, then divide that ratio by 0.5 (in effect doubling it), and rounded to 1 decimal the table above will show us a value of 1.1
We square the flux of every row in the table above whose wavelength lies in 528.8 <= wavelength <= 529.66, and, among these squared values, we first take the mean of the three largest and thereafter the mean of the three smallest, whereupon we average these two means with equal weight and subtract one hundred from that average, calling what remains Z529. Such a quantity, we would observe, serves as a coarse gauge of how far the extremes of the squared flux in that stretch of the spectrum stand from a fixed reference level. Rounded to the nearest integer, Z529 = 1001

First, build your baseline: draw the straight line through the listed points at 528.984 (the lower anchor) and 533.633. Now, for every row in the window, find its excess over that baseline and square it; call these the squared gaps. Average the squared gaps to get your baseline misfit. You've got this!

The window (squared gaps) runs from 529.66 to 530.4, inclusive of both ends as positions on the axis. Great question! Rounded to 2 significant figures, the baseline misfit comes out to 14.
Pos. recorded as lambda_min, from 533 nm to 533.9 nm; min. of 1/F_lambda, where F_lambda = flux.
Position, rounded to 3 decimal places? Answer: 533.756 nm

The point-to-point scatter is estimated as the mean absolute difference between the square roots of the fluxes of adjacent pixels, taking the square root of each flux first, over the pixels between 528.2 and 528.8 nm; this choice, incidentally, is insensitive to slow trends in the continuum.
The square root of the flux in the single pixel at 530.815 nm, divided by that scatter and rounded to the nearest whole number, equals 30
